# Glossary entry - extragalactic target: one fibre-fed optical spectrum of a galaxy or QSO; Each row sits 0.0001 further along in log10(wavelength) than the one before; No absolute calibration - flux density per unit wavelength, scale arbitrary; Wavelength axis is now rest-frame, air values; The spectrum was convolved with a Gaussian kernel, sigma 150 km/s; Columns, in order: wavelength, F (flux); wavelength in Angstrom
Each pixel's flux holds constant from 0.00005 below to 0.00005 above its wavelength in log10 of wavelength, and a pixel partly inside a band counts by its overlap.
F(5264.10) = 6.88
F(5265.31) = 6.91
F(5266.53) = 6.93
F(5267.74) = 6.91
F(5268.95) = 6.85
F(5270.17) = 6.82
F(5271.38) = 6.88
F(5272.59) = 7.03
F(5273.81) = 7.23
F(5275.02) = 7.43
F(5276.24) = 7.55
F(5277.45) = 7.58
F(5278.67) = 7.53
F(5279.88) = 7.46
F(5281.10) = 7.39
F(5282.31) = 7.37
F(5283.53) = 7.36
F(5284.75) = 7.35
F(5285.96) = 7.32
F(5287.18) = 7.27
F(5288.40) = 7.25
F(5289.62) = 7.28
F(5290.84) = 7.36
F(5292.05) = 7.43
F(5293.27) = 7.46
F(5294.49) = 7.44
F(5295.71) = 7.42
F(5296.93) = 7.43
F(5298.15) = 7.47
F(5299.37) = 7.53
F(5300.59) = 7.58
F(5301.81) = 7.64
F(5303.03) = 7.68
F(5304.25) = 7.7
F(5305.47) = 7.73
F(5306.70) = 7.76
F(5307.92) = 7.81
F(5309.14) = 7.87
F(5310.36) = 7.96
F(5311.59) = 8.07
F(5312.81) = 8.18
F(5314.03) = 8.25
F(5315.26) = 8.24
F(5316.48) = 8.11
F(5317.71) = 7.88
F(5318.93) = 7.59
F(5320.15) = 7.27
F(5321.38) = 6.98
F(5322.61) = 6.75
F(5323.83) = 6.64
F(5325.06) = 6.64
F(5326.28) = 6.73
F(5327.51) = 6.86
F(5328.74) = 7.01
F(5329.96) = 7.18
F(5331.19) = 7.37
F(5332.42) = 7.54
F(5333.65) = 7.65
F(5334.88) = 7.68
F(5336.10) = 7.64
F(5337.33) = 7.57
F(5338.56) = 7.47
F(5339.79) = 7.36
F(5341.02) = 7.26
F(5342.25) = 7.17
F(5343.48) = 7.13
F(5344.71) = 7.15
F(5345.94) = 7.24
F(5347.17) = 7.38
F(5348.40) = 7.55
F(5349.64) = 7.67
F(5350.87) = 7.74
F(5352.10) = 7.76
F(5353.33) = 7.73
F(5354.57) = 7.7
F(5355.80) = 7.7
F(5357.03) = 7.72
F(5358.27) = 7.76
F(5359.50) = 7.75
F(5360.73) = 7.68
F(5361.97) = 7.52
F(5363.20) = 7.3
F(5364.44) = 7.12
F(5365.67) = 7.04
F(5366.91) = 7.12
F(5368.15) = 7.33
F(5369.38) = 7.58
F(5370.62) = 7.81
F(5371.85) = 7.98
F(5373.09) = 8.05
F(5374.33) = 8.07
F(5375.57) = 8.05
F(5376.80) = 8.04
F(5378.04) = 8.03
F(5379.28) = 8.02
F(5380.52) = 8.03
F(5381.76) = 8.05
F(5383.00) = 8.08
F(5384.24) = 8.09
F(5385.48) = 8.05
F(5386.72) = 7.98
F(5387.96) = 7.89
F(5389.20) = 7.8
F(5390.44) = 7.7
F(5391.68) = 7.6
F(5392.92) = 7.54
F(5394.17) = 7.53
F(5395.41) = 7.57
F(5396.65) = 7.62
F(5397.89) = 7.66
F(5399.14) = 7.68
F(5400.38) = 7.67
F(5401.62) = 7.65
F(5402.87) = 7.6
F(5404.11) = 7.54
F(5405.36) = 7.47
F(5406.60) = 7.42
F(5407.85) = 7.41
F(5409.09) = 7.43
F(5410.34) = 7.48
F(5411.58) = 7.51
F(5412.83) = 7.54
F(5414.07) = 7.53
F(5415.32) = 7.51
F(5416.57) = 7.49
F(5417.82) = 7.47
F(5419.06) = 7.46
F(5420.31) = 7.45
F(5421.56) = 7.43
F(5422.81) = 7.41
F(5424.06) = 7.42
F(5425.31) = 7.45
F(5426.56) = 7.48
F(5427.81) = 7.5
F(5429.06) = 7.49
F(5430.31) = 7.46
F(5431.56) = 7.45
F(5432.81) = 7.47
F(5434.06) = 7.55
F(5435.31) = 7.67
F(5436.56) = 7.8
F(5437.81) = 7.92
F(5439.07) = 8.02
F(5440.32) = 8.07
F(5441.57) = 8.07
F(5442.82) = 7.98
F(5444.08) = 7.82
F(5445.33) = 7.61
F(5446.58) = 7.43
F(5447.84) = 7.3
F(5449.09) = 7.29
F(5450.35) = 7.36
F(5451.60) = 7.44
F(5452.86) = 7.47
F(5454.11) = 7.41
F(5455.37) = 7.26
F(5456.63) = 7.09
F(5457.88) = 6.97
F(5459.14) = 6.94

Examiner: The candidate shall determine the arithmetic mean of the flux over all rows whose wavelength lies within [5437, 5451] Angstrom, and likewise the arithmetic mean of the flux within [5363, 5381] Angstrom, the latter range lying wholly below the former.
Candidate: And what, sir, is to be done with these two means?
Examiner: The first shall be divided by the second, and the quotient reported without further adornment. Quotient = 1.00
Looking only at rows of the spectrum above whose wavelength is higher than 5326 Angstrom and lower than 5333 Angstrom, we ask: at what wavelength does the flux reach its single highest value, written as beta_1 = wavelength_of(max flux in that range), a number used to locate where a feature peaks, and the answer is 5332.42 Angstrom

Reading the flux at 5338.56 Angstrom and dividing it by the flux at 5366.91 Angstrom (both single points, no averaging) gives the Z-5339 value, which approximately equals 1.049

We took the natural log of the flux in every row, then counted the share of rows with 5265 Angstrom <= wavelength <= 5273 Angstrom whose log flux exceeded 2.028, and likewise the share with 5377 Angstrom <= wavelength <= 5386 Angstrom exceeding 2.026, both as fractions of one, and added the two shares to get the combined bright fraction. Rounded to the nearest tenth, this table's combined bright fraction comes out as 1.0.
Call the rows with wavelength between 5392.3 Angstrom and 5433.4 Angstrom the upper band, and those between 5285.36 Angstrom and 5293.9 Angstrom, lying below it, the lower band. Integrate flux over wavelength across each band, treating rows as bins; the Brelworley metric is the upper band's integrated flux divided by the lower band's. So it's 4.9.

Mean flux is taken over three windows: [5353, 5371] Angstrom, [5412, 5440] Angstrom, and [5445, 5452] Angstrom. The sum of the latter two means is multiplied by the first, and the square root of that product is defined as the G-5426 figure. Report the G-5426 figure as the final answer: 10.6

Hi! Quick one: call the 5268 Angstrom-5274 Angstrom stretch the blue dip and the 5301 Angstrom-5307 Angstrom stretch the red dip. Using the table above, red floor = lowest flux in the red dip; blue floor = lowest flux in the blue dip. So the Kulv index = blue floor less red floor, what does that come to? -0.8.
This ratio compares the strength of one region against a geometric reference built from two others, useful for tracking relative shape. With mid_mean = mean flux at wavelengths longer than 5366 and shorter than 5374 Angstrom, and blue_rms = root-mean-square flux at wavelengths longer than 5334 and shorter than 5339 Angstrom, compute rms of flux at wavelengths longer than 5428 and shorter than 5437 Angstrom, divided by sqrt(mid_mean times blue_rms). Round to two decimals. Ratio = 0.99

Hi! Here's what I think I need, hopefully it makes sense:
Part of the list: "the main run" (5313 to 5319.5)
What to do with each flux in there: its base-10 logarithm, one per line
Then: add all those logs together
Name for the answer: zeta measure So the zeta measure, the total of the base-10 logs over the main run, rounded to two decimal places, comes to 4.52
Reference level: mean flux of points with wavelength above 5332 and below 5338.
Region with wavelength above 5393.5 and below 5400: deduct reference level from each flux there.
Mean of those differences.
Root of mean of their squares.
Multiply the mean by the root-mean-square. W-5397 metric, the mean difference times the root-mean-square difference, 0.000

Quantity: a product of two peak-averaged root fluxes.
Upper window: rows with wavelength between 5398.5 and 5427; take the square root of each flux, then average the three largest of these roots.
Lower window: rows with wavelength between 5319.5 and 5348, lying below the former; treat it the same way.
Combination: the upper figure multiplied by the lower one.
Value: 7.66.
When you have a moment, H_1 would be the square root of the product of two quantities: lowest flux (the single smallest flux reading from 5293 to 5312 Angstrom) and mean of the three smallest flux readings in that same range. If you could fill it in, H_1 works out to 7.4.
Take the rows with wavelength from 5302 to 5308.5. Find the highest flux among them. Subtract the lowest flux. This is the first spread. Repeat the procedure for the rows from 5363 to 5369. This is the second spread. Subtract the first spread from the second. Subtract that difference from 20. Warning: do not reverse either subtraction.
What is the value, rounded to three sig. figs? 19.8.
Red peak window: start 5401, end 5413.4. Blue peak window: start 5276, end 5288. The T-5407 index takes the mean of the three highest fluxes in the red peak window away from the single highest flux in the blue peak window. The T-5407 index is -0.02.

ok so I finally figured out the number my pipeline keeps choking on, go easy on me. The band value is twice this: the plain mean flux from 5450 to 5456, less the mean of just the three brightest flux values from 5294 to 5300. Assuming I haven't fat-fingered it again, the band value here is -0.18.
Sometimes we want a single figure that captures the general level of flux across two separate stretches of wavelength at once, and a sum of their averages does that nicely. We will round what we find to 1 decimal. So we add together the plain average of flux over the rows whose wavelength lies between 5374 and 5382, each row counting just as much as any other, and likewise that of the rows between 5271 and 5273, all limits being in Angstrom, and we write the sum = 15.0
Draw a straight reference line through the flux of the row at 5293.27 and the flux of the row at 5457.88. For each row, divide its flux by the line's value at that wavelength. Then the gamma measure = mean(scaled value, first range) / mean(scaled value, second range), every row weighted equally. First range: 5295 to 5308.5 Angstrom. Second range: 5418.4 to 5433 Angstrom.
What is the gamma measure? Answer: 0.97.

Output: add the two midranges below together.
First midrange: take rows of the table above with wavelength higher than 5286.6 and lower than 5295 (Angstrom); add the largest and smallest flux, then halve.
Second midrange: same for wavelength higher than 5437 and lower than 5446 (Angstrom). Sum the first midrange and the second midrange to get 15.2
